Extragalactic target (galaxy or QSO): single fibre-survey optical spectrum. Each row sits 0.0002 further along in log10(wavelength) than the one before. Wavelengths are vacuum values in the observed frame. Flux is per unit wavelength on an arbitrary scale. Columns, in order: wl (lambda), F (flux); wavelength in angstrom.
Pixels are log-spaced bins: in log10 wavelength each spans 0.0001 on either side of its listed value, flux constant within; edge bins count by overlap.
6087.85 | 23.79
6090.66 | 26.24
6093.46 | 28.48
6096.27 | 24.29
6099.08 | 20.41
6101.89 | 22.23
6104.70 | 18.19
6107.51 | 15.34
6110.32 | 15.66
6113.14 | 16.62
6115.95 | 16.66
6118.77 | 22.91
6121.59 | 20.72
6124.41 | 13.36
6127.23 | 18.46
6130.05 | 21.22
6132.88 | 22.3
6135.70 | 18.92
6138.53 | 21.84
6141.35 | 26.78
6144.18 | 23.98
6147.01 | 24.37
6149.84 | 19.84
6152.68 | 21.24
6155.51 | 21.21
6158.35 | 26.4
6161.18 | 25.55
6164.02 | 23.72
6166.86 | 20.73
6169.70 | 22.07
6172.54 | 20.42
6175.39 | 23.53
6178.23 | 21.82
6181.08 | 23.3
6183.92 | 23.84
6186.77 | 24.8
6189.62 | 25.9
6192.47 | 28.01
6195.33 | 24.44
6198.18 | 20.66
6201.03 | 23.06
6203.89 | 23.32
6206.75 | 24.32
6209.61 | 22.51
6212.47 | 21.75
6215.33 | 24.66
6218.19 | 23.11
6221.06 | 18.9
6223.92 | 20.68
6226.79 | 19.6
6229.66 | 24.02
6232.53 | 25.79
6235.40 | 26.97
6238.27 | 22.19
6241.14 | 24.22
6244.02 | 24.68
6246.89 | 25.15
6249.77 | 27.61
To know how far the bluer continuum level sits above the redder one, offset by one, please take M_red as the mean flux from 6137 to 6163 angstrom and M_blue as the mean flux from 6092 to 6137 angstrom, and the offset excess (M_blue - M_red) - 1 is -4.7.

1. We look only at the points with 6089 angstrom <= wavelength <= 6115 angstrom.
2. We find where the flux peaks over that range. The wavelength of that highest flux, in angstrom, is 6093.46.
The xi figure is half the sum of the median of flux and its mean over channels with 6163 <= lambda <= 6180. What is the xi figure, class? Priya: 22.0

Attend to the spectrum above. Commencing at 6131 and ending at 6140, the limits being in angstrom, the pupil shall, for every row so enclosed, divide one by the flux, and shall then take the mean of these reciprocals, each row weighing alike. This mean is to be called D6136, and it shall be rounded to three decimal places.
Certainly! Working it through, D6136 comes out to 0.048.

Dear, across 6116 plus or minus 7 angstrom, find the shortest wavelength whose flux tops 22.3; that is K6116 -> 6118.77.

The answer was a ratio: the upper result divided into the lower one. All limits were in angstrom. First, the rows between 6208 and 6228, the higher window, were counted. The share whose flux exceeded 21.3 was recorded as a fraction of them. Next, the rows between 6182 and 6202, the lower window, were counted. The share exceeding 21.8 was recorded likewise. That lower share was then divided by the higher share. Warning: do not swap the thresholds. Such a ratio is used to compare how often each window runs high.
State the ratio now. 1.50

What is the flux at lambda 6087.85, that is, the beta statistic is 23.79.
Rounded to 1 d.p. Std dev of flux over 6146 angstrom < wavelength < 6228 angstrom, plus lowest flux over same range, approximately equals 21.1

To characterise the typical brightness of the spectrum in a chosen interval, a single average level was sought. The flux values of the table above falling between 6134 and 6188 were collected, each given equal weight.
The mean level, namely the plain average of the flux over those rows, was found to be 23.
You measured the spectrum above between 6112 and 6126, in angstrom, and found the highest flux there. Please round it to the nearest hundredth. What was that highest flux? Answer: 22.91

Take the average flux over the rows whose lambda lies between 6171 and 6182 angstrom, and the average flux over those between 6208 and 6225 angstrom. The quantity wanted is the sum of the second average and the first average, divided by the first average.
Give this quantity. 1.99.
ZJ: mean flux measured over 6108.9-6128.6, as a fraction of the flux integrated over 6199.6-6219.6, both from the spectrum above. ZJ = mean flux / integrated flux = 0.0382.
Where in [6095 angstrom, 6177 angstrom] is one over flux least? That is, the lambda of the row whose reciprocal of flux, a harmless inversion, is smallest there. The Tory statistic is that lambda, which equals 6141.35 angstrom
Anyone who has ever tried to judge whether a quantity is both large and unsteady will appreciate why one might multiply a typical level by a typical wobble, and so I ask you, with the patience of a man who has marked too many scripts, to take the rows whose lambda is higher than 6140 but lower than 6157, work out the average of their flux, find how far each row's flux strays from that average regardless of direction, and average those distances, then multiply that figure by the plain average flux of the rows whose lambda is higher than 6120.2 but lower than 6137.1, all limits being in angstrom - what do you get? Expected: 41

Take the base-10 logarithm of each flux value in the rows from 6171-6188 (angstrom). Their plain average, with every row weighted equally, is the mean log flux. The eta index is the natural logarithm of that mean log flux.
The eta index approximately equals 0.307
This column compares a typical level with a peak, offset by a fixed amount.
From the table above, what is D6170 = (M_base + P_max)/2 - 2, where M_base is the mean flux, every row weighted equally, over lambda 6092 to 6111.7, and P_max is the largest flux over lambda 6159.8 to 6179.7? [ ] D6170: 21.1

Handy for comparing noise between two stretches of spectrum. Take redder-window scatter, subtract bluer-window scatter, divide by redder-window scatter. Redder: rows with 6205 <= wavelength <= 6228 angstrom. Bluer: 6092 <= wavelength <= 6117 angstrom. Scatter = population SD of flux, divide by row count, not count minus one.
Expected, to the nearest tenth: -1.1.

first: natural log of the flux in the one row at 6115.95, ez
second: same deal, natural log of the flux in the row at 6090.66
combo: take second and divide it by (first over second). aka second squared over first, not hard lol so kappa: 3.8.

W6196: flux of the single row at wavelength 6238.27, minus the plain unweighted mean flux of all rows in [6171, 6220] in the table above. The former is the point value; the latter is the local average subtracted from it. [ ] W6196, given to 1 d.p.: -1.3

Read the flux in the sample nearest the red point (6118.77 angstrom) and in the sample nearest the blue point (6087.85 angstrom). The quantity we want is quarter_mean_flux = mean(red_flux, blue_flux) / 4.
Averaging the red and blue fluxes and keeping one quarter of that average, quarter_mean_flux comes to 5.84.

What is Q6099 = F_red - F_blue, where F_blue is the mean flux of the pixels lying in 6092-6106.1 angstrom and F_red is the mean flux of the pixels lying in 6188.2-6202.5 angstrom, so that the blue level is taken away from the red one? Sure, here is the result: 1.7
